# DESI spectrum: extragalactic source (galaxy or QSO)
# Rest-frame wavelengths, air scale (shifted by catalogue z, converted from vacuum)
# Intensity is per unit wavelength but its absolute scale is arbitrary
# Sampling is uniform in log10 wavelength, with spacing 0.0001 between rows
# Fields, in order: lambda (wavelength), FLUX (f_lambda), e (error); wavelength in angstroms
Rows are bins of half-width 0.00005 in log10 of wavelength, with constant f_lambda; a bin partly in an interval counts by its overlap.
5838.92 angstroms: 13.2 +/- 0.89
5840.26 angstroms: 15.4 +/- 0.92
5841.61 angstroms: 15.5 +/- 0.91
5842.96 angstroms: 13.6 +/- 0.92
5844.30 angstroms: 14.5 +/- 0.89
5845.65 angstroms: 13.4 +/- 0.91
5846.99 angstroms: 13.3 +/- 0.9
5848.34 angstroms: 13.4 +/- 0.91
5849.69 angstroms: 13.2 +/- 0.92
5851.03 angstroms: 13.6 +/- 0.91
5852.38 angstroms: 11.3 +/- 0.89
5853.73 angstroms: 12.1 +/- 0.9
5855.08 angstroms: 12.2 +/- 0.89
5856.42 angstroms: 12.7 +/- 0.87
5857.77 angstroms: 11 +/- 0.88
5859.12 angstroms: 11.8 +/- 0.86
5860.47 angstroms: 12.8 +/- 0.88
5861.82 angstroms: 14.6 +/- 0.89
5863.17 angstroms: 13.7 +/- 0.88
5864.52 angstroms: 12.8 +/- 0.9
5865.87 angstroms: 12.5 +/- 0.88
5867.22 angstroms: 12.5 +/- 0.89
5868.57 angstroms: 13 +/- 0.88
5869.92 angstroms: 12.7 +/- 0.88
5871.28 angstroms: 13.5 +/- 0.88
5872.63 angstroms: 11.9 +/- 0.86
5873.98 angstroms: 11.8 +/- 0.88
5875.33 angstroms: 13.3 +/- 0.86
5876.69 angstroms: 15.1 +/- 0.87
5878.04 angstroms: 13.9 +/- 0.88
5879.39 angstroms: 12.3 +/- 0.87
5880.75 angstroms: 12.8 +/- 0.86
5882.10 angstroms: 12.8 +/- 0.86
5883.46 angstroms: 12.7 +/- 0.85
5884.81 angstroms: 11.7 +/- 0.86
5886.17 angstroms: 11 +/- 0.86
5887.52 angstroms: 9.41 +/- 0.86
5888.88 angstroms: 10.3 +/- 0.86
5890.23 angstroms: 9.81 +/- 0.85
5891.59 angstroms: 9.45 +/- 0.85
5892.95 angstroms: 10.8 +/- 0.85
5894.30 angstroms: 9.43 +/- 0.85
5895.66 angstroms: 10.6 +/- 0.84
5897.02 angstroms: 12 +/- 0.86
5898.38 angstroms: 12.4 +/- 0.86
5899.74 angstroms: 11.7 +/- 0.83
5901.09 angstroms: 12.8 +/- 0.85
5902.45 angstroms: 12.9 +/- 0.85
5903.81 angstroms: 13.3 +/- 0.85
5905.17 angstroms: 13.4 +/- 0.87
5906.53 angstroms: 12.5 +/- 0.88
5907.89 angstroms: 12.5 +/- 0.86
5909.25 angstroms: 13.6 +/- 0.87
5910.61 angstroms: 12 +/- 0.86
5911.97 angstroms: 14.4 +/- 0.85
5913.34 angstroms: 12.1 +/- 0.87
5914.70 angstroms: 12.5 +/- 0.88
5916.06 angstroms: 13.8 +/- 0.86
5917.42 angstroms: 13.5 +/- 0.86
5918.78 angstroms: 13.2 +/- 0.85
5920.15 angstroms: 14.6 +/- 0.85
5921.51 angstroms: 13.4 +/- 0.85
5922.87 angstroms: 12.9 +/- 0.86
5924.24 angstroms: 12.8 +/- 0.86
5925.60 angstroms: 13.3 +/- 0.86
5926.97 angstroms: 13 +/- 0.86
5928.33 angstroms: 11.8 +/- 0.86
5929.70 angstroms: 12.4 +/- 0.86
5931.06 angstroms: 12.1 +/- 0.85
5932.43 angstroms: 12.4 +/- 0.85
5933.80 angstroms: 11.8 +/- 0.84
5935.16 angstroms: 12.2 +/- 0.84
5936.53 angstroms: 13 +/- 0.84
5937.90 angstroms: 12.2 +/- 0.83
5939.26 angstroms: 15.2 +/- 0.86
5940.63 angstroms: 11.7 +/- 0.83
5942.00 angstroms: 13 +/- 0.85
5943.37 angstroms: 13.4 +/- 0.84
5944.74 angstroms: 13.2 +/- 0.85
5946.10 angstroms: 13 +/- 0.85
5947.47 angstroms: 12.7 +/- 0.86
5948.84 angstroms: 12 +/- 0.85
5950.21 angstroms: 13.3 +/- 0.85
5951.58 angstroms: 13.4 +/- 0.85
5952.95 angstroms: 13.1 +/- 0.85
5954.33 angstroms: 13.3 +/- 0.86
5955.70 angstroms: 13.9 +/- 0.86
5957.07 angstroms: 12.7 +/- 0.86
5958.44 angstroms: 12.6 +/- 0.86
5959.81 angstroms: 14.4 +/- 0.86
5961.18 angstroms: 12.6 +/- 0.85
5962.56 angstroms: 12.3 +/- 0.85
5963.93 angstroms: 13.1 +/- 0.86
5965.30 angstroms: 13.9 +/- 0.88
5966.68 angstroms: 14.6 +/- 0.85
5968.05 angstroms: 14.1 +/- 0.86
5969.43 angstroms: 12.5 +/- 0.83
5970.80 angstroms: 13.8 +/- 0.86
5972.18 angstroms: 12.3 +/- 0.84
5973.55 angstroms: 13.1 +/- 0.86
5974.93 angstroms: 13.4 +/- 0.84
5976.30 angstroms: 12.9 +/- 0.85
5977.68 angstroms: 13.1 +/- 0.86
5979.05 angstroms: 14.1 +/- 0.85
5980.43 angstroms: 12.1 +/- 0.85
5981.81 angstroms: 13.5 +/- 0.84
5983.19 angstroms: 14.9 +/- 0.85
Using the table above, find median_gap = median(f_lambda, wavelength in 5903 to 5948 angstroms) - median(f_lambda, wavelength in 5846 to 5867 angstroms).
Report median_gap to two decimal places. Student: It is 0.20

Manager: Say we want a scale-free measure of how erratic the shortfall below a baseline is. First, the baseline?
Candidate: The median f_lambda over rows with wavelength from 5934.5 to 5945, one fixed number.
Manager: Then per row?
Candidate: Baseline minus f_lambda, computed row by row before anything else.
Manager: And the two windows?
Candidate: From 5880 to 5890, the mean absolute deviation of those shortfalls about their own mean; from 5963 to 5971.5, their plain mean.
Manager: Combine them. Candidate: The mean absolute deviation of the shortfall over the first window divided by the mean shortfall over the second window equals -2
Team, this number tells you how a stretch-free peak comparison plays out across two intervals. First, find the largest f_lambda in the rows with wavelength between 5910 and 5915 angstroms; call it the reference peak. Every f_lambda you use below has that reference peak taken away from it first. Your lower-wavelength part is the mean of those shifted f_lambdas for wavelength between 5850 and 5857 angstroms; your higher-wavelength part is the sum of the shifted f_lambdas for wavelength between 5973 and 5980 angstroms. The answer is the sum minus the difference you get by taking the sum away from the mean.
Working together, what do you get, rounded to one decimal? -8.8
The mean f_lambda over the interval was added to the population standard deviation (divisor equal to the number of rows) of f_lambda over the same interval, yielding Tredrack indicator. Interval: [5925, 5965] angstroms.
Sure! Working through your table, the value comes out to 13.6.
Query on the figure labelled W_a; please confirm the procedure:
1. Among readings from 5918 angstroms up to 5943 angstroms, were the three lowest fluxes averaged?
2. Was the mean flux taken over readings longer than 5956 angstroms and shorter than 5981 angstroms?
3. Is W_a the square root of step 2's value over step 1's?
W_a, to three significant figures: 1.06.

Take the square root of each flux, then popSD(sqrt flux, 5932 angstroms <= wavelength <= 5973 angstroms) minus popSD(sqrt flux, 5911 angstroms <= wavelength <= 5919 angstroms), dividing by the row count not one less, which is 0.01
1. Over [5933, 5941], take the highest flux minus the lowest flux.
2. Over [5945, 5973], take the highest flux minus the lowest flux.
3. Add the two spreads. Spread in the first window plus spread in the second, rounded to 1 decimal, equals 6.1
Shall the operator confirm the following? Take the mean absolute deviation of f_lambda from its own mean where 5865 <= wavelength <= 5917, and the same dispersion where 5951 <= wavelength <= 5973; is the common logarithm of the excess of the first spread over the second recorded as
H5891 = -0.40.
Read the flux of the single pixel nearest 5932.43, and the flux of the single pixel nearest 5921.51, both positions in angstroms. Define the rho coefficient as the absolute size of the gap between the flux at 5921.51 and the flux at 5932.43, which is 1.0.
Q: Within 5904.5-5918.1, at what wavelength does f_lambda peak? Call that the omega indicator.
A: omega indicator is 5911.97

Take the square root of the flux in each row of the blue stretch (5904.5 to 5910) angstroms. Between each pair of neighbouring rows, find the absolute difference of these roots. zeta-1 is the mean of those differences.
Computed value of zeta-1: 0.092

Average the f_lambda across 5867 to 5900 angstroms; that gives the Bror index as 11.9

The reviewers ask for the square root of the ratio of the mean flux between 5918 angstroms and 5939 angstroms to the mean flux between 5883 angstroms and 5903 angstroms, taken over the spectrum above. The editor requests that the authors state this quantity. 1.07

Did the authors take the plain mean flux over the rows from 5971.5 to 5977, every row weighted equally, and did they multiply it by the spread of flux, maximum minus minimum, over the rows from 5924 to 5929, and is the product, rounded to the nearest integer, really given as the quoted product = 19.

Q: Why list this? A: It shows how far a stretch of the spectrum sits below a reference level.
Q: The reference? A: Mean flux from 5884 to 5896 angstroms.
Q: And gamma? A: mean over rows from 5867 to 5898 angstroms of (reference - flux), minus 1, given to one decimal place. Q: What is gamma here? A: -2.6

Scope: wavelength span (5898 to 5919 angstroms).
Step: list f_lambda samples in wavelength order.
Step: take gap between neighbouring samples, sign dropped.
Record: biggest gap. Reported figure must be 2.40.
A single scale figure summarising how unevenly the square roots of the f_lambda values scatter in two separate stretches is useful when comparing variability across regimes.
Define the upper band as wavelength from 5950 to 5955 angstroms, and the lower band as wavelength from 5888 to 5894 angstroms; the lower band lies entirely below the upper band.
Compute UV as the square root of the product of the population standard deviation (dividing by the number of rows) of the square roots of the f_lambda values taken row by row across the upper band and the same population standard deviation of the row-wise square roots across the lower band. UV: 0.035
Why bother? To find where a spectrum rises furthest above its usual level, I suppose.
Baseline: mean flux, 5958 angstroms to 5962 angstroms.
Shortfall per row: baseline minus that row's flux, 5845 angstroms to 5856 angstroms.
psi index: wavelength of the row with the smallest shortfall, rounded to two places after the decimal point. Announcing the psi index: 5851.03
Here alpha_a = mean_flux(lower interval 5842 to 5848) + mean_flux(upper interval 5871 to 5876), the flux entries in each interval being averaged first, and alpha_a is 26.3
